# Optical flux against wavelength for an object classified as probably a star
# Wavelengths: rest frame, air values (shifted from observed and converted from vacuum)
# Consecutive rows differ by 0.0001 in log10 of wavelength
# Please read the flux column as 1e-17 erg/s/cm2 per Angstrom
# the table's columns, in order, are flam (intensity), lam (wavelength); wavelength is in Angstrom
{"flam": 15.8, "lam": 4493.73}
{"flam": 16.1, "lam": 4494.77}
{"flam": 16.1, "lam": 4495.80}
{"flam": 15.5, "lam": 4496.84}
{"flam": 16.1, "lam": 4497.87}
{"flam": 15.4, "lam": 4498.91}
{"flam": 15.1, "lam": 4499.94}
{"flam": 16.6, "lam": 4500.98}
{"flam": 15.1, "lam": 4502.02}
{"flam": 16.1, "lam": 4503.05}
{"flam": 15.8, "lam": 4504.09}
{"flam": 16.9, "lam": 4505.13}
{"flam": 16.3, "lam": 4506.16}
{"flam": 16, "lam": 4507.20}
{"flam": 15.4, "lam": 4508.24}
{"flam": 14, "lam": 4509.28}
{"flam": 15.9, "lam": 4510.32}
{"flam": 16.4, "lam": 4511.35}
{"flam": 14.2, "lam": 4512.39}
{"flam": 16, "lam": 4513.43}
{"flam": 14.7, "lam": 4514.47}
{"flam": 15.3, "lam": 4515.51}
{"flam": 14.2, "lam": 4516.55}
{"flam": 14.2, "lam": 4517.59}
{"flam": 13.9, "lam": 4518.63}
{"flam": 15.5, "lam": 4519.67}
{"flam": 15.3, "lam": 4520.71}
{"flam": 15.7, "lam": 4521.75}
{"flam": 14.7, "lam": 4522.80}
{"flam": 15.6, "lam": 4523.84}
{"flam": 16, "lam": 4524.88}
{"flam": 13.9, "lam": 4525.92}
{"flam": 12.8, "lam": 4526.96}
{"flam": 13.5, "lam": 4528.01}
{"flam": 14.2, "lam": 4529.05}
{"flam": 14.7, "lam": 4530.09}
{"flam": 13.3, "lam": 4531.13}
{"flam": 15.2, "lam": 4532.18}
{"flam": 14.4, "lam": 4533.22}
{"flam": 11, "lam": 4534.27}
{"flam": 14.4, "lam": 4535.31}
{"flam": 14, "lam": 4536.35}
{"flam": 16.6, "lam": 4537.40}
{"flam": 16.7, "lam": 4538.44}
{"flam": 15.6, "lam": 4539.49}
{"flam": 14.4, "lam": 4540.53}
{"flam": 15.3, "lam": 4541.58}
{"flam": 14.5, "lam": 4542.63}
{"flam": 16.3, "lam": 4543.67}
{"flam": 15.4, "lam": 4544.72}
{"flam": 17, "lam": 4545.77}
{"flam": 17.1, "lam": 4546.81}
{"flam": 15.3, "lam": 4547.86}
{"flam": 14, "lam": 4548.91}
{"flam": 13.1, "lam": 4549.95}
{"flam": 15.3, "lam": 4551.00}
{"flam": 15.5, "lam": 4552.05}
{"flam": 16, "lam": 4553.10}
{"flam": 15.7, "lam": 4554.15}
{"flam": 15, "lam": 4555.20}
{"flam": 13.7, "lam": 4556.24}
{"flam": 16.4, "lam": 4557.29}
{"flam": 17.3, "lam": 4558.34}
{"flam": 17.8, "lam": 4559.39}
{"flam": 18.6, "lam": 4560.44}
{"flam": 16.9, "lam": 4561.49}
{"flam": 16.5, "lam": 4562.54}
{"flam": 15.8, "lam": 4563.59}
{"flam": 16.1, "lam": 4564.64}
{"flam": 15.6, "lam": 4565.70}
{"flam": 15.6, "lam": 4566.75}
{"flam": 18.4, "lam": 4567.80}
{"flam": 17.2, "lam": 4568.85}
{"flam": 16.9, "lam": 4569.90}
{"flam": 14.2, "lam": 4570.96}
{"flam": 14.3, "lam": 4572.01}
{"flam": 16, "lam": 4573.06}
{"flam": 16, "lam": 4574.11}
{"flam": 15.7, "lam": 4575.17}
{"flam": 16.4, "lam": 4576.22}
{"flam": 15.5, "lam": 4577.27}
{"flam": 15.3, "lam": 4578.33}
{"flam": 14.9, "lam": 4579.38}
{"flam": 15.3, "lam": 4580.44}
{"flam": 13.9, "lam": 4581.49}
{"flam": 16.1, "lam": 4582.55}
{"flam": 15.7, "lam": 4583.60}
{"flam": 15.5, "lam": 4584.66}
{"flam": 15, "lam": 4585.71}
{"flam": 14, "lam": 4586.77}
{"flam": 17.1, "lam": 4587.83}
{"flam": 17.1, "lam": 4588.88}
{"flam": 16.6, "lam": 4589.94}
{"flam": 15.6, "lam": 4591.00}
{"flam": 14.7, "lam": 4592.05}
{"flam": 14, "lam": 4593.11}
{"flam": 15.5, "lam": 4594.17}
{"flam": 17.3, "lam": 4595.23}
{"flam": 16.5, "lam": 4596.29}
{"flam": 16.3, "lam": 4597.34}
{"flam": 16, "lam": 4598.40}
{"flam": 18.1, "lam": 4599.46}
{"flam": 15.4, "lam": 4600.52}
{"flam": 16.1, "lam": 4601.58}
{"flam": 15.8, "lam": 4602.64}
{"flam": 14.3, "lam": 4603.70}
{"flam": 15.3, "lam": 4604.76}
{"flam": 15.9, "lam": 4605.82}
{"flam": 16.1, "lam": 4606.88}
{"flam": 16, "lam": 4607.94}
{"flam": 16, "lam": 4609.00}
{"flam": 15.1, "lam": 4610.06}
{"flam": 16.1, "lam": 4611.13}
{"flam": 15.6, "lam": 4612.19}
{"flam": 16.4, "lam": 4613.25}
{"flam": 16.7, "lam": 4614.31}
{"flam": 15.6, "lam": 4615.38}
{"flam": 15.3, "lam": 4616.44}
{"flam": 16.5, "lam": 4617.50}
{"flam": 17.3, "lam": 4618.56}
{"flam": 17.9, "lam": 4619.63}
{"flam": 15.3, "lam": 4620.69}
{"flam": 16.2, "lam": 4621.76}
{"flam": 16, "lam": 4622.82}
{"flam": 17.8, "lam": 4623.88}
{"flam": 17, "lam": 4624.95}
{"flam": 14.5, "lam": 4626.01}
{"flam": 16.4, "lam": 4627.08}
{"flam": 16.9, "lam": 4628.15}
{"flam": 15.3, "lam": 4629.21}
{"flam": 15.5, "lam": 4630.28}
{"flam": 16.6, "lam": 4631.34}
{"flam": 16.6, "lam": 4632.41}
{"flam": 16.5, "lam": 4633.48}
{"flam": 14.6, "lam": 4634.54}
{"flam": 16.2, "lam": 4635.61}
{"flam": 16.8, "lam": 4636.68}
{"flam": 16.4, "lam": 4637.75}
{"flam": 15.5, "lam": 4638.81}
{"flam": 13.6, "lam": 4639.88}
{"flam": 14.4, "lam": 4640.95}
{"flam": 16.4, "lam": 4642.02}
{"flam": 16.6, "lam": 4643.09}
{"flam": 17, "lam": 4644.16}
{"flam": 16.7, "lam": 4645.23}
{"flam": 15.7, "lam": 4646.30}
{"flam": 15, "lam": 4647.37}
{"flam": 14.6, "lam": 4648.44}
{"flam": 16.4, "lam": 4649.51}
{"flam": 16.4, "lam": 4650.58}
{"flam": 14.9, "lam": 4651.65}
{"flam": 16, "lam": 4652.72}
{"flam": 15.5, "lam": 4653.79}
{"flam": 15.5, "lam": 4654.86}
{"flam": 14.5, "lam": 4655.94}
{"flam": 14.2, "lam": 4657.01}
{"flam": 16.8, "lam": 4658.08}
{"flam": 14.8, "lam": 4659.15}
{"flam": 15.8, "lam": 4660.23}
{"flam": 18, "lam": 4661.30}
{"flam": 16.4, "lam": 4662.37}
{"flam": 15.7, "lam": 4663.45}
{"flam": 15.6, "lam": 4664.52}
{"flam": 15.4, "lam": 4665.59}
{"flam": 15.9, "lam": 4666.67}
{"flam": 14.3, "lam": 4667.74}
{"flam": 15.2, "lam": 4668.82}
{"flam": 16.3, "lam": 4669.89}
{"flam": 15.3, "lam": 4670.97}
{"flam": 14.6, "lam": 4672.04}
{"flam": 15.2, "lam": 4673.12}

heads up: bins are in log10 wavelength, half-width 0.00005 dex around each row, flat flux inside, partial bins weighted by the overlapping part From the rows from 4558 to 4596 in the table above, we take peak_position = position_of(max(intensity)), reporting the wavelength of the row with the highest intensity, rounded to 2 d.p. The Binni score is 4560.44 Angstrom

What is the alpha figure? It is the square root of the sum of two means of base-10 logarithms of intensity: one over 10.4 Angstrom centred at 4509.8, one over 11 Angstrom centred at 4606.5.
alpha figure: 1.54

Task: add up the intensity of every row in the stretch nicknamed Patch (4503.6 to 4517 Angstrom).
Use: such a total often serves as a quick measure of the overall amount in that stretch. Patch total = 201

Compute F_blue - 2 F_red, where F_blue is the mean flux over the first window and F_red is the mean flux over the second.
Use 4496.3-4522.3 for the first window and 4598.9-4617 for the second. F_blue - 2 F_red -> -16.3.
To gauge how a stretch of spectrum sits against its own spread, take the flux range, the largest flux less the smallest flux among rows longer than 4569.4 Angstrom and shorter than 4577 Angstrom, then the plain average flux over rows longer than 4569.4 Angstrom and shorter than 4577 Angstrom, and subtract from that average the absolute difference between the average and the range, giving 2.7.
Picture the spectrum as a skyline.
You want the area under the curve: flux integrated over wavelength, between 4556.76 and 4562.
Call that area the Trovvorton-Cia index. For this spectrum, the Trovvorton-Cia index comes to 91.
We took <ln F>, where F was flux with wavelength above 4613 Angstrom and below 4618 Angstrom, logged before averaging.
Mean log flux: 2.78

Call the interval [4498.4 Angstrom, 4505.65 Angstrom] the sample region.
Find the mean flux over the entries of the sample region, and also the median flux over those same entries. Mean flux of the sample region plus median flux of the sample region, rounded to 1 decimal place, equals 31.7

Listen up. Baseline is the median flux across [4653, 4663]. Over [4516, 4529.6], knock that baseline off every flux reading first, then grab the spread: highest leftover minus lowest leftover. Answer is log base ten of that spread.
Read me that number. 0.51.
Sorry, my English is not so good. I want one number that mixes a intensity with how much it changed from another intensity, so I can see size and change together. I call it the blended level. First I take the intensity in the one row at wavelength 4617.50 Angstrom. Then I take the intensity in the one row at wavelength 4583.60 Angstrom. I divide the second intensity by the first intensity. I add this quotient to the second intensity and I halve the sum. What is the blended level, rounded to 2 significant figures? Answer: 8.3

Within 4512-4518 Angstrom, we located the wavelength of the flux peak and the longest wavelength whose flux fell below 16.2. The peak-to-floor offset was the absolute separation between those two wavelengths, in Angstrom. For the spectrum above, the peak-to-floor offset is 4.2 Angstrom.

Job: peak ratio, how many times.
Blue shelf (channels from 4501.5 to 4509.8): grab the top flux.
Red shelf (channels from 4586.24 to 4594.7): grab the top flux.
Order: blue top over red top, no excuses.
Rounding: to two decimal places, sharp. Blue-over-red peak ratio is 0.99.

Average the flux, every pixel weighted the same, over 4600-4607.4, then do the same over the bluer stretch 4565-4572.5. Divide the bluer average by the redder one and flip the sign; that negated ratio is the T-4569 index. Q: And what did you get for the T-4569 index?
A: -1.030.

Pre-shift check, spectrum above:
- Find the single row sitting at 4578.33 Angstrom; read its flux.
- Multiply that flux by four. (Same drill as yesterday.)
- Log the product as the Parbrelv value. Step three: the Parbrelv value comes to 61.2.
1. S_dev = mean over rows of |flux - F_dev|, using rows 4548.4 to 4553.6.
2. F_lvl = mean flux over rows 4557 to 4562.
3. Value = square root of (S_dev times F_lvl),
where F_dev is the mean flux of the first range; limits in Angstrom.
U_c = 4.1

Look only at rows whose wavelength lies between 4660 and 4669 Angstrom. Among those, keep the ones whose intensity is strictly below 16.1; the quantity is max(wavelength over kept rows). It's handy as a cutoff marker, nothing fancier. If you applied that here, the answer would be 4668.82 Angstrom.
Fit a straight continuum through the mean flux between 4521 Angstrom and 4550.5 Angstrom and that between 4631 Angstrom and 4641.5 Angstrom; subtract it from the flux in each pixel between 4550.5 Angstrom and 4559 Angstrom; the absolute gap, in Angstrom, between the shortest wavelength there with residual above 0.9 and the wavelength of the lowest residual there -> 3.1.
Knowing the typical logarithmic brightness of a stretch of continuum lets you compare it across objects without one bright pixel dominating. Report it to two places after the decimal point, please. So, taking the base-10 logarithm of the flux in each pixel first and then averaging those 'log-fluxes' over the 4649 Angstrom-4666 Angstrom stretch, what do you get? 1.20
